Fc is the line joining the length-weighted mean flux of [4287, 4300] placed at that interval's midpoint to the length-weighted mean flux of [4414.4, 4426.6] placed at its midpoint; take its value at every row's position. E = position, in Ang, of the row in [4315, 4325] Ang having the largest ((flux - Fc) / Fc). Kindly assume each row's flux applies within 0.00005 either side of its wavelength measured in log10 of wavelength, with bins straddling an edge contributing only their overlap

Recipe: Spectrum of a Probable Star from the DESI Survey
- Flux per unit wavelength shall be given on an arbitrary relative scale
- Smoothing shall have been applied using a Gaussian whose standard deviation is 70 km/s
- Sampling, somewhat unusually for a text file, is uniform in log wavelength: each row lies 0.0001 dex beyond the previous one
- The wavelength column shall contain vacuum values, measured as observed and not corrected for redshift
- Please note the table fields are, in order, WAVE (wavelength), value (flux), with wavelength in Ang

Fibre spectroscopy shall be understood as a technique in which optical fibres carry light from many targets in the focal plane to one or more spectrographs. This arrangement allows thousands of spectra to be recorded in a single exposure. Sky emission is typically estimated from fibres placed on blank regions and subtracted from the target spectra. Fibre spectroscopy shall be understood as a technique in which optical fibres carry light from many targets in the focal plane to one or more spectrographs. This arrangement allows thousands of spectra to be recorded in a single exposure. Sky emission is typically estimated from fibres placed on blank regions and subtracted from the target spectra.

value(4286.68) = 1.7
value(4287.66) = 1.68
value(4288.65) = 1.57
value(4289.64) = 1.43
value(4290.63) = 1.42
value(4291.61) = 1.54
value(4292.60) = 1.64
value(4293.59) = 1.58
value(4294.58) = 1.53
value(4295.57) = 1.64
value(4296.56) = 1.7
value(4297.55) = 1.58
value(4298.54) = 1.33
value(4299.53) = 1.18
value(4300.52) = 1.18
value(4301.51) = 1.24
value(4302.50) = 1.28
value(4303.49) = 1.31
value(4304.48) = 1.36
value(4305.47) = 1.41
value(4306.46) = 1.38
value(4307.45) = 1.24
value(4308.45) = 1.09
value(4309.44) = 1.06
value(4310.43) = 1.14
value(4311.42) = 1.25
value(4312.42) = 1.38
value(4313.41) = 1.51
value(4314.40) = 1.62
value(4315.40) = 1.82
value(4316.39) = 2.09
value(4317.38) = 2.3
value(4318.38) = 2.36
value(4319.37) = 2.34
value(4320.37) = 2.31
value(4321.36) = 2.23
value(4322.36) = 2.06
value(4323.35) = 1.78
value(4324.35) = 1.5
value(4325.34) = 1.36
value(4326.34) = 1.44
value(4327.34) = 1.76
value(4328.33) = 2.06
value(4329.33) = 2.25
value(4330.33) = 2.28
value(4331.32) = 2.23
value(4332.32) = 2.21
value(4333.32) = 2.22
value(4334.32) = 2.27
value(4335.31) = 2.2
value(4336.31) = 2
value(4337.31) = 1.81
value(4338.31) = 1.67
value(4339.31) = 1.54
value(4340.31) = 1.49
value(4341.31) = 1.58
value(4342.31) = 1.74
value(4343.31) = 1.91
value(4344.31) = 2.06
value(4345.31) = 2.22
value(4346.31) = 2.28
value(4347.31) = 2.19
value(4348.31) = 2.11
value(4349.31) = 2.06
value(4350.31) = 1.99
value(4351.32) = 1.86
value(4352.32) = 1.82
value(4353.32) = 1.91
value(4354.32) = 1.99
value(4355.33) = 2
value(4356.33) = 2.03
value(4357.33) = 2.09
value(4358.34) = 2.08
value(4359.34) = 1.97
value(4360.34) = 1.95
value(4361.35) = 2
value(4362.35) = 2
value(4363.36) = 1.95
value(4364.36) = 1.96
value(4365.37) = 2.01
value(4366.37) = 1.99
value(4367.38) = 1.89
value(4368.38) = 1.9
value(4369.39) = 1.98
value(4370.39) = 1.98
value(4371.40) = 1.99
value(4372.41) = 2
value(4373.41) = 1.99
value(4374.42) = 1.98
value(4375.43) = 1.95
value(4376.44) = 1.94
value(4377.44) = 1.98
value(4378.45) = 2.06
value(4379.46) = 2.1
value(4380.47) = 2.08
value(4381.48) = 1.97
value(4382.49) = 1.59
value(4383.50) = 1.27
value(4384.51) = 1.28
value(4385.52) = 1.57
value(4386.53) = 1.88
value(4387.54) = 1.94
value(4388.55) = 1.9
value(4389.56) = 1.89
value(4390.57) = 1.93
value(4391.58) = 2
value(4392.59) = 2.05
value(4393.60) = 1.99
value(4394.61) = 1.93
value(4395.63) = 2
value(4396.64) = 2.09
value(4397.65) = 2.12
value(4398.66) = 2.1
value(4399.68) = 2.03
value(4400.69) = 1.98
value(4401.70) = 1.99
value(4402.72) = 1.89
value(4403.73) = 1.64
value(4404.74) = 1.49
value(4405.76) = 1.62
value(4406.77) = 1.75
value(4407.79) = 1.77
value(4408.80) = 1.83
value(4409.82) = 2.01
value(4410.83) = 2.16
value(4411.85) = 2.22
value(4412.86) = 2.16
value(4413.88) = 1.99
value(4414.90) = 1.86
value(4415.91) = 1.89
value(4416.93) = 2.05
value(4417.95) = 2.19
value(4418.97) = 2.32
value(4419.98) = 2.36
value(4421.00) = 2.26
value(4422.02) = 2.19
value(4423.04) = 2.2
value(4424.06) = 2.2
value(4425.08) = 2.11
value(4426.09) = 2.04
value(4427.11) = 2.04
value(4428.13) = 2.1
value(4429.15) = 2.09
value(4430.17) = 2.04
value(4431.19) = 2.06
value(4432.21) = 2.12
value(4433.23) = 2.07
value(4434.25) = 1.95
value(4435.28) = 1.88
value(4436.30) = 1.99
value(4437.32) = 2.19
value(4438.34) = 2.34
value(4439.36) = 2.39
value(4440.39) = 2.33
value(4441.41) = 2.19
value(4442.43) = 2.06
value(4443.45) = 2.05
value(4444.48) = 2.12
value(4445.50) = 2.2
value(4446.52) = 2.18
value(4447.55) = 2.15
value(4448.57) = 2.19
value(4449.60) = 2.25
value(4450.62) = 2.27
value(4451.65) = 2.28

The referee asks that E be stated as 4318.38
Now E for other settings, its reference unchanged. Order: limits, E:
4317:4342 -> 4318.38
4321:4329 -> 4321.36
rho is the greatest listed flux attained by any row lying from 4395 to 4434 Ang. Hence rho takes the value 2.36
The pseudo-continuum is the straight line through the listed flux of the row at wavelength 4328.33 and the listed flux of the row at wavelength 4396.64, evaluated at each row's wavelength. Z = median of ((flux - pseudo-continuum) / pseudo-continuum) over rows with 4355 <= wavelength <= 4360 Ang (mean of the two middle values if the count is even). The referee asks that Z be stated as -0.02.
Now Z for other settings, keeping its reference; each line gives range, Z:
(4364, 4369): -0.06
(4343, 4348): 0.06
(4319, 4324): 0.08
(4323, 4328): -0.27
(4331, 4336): 0.08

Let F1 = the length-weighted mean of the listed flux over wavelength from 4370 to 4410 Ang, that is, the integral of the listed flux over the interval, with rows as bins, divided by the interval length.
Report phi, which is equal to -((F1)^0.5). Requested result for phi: -1.37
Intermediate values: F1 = 1.89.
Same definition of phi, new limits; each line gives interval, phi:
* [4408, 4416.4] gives -1.42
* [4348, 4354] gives -1.40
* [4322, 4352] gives -1.39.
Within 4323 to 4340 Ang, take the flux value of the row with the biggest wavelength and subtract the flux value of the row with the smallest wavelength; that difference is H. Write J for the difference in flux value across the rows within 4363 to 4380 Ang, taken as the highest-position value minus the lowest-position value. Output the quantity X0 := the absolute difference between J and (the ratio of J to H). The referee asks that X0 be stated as 0.8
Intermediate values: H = -0.24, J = 0.15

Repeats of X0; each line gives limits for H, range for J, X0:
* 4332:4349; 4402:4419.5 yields 4.7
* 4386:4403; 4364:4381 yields 11.9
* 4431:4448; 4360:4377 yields 0.1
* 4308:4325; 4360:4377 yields 0.0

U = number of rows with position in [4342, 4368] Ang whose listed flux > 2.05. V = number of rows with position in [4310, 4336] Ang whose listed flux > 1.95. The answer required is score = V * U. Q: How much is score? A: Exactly 120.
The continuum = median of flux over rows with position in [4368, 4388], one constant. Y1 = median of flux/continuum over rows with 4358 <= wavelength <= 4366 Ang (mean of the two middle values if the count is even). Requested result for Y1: 1.01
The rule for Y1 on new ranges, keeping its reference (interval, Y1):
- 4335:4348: 0.97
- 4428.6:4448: 1.07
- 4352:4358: 1.01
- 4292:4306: 0.70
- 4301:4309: 0.66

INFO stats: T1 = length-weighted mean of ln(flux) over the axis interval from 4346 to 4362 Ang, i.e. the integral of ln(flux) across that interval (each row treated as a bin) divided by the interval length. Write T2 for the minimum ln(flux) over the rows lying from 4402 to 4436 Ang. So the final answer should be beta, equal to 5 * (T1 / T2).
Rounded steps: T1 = 0.70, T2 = 0.4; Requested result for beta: 8.8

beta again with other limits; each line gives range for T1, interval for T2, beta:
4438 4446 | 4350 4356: 6.6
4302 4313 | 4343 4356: 1.9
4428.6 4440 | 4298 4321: 63.6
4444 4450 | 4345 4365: 6.5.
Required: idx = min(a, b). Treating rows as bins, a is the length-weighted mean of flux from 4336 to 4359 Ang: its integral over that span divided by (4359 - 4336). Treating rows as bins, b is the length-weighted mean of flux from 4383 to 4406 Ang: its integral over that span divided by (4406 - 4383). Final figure 1.85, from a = 1.931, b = 1.85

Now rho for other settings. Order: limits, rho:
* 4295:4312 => 1.7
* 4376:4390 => 2.1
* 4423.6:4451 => 2.39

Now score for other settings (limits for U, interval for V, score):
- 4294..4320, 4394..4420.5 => 64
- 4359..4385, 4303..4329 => 24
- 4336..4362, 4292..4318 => 16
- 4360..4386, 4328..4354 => 48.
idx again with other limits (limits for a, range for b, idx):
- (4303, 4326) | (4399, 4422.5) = 1.65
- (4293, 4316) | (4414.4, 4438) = 1.39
